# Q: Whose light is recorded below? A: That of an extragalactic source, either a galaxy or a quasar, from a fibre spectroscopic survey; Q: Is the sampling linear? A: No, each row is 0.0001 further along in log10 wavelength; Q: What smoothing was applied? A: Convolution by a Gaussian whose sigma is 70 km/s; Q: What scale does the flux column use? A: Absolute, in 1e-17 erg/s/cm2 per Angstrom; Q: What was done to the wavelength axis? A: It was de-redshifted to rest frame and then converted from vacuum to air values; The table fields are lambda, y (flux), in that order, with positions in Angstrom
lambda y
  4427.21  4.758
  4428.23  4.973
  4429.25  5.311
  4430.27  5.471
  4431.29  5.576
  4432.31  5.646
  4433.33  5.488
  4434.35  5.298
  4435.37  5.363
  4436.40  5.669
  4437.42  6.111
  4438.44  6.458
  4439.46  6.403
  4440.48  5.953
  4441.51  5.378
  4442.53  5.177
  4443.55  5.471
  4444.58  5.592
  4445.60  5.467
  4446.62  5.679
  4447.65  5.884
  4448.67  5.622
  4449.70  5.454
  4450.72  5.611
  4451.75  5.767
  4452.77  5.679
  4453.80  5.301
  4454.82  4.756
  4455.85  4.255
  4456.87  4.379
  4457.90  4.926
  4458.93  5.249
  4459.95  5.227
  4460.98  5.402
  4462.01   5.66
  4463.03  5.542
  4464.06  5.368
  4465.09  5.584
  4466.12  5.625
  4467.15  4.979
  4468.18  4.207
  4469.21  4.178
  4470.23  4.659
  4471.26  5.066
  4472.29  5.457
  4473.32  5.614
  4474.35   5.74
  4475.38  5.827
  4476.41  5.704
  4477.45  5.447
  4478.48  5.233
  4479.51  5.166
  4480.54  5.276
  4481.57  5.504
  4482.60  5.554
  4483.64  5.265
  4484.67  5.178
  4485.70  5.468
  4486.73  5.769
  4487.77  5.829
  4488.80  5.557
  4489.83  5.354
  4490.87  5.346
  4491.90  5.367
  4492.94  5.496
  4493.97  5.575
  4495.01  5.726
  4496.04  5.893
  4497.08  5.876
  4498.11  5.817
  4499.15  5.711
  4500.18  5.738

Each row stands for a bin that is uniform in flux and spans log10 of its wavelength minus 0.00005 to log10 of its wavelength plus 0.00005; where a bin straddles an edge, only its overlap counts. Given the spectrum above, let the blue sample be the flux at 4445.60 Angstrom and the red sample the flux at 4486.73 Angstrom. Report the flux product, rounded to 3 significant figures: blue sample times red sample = 31.5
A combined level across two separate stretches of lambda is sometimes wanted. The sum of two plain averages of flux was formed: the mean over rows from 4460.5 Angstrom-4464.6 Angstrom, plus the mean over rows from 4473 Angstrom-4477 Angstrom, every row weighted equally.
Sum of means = 11.2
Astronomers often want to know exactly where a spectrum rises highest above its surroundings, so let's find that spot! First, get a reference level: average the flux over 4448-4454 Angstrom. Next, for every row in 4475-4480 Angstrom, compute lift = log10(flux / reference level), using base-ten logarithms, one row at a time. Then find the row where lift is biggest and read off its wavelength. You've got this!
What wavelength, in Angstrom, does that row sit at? 4475.38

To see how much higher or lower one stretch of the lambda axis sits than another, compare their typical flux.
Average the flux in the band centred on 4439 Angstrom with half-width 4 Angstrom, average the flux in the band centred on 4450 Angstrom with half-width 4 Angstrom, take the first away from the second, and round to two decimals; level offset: -0.19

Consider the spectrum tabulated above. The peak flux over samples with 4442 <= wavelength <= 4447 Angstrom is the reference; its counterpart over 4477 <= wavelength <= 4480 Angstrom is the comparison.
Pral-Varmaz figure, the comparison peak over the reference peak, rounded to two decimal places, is 0.96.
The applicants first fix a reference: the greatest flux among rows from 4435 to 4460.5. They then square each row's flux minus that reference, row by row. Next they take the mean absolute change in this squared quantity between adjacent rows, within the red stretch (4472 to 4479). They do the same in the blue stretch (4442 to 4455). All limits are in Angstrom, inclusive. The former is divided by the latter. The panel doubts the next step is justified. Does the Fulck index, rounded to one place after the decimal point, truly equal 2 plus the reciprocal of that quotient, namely 3.6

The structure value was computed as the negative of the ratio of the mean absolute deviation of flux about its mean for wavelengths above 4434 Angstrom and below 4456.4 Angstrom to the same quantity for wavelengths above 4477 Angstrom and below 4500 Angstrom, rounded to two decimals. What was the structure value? -1.74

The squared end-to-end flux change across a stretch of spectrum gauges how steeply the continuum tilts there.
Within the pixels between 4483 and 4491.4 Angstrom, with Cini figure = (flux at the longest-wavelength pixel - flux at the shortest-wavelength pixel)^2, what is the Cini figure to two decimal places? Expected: 0.01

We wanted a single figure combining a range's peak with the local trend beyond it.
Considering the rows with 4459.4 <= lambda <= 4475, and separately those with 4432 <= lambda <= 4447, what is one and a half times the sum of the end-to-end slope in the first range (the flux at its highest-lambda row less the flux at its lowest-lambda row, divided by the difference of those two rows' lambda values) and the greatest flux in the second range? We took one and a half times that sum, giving 9.7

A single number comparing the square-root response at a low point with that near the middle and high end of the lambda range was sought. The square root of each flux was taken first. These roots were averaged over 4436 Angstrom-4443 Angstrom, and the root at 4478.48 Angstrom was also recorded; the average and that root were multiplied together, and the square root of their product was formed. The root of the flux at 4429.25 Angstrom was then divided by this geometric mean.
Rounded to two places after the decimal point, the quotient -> 0.98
